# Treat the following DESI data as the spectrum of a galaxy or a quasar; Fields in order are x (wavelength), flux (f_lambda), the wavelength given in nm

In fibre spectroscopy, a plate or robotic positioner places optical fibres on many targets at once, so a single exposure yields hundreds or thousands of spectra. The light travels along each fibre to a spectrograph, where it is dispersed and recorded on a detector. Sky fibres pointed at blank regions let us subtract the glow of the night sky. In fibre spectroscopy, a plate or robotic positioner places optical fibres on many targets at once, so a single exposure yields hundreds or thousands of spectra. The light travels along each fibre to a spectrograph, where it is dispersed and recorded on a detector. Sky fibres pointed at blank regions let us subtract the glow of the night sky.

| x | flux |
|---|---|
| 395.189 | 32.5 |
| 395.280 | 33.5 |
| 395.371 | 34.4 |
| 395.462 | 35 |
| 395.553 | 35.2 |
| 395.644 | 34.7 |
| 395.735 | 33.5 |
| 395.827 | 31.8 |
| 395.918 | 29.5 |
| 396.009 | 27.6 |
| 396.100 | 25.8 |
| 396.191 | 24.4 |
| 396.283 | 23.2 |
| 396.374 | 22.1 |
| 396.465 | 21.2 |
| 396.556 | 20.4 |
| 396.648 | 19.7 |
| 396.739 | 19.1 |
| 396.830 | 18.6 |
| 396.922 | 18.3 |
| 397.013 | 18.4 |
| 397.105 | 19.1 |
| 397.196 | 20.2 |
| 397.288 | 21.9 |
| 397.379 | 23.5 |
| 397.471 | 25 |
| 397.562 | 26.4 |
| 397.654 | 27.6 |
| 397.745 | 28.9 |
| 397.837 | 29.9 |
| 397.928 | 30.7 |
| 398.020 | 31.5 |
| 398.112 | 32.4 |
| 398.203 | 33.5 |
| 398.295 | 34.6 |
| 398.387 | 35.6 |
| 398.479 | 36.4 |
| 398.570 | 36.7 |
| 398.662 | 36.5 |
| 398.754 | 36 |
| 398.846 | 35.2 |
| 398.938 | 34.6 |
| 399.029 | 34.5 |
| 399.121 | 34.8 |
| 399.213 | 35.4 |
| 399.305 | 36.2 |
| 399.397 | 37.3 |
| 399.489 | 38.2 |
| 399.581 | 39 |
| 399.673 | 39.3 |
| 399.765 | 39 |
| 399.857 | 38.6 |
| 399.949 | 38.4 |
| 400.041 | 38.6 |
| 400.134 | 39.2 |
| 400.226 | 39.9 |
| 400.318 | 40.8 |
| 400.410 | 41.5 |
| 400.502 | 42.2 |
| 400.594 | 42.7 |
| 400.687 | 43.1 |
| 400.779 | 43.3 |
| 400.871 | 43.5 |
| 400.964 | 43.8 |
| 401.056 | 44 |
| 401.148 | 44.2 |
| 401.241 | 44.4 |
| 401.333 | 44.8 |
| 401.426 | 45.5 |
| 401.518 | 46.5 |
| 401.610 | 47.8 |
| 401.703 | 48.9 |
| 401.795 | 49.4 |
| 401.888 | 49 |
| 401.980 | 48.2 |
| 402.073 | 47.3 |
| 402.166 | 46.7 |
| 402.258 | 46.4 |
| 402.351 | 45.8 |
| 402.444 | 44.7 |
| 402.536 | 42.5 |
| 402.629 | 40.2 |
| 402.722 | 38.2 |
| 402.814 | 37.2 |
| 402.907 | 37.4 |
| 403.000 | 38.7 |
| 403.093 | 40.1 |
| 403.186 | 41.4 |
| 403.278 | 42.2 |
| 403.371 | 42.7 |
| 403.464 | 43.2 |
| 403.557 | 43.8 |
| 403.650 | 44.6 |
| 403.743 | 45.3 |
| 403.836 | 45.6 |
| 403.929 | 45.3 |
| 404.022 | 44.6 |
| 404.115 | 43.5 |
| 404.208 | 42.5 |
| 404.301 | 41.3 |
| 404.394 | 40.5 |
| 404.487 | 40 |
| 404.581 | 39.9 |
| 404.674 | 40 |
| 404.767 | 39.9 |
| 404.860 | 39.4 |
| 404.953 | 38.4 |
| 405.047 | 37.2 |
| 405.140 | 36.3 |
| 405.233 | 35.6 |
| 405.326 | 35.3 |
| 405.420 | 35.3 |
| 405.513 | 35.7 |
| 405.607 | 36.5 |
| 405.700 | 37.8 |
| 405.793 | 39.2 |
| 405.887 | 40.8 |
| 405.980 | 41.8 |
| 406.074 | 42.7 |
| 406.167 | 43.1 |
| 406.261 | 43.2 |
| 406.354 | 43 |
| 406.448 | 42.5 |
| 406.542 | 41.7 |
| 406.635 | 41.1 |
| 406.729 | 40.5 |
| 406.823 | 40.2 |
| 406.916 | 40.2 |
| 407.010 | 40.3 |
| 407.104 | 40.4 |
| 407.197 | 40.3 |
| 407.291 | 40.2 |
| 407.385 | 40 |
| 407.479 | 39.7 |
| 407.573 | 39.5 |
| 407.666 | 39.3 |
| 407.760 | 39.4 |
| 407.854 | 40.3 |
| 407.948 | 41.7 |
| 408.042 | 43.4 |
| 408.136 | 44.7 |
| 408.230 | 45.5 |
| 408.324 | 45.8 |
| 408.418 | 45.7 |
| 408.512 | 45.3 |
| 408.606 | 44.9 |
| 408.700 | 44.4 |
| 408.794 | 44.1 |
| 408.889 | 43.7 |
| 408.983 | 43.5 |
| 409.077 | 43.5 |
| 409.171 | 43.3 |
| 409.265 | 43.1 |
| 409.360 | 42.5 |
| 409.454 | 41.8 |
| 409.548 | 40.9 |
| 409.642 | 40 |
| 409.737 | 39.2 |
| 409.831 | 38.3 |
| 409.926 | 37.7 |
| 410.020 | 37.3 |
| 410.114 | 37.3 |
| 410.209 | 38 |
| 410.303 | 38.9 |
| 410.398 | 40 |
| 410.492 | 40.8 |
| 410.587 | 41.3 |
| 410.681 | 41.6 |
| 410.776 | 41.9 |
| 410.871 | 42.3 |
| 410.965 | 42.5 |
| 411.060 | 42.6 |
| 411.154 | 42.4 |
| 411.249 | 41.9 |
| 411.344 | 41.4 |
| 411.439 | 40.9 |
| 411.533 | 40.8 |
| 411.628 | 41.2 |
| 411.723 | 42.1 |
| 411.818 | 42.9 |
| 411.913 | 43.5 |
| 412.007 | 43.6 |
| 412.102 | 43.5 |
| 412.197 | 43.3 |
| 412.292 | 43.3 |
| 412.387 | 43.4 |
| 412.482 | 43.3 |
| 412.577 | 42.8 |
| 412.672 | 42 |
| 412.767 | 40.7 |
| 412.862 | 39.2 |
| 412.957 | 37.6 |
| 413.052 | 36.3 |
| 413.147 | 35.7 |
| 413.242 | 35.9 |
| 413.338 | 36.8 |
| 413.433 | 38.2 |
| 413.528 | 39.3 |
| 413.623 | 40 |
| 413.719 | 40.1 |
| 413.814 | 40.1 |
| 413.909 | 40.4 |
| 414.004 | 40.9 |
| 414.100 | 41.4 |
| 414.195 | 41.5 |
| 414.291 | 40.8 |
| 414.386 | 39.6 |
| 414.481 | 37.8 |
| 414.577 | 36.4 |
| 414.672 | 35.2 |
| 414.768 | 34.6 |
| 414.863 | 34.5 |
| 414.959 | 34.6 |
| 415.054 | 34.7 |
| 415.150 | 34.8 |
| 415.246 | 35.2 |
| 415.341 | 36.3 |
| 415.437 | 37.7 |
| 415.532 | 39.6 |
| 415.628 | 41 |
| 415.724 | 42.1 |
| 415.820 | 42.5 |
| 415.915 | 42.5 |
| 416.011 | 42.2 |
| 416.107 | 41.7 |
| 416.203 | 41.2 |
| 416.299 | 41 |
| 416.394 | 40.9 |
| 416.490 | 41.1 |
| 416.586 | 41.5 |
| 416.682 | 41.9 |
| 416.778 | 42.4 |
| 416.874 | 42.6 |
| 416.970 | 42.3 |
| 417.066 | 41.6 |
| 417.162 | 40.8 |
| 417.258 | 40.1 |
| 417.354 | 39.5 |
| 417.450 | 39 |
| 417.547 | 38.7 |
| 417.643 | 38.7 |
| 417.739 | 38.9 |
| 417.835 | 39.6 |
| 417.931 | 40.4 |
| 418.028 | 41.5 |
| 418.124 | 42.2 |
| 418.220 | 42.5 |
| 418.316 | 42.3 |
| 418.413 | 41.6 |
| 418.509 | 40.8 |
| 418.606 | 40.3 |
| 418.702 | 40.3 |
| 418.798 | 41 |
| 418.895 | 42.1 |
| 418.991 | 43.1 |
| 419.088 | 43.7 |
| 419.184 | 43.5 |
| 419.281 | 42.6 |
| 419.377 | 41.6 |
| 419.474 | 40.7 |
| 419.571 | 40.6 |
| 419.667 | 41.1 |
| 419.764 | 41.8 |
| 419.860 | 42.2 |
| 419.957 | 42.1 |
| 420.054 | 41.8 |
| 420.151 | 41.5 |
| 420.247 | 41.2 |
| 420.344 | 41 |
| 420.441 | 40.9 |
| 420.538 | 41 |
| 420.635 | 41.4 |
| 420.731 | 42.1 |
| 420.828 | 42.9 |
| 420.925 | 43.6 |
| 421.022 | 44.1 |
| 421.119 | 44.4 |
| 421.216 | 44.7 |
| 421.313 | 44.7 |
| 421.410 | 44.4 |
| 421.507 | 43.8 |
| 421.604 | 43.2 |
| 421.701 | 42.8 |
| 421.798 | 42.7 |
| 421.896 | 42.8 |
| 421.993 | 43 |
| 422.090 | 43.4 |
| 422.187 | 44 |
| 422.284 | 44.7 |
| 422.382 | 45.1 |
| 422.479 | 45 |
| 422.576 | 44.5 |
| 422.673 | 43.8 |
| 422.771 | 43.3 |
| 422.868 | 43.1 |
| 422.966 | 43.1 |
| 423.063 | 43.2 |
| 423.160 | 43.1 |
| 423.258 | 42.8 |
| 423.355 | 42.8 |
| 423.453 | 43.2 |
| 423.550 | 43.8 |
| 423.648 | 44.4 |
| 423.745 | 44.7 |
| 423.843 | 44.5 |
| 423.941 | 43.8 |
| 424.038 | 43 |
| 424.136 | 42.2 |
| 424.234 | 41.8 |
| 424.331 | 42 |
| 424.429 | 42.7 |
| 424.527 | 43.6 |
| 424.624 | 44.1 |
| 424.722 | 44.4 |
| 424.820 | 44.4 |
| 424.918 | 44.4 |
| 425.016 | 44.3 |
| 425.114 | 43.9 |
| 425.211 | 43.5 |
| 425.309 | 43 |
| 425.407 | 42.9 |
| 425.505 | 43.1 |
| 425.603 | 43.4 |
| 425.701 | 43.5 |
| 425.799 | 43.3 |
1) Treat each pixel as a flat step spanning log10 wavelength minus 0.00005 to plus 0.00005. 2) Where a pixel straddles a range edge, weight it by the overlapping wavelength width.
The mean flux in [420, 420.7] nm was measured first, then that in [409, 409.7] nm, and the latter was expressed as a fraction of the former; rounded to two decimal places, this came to 1.02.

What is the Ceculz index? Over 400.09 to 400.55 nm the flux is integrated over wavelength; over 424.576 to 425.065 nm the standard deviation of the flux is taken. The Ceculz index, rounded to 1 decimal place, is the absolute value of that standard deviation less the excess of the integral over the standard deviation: 18.5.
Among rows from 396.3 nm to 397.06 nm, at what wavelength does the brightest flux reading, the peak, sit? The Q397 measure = 396.374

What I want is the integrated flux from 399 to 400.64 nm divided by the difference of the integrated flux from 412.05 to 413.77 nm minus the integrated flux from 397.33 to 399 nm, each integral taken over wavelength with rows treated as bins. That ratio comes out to 4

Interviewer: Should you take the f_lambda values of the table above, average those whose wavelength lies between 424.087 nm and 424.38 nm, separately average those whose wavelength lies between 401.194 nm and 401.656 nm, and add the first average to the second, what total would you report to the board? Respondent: 88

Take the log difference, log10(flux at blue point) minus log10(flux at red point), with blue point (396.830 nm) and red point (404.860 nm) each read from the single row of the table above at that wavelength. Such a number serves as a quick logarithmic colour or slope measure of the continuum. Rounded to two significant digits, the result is -0.33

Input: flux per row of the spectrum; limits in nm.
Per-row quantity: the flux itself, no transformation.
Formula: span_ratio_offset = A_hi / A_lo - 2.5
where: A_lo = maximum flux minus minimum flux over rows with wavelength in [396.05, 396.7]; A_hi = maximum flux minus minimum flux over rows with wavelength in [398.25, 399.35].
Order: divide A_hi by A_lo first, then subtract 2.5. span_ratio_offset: -2.14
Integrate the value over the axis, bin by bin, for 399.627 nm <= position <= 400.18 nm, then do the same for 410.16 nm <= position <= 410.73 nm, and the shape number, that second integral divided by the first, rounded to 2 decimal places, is 1.06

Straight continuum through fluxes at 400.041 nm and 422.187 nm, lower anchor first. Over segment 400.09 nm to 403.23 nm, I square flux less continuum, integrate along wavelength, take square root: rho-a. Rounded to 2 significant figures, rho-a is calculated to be 10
